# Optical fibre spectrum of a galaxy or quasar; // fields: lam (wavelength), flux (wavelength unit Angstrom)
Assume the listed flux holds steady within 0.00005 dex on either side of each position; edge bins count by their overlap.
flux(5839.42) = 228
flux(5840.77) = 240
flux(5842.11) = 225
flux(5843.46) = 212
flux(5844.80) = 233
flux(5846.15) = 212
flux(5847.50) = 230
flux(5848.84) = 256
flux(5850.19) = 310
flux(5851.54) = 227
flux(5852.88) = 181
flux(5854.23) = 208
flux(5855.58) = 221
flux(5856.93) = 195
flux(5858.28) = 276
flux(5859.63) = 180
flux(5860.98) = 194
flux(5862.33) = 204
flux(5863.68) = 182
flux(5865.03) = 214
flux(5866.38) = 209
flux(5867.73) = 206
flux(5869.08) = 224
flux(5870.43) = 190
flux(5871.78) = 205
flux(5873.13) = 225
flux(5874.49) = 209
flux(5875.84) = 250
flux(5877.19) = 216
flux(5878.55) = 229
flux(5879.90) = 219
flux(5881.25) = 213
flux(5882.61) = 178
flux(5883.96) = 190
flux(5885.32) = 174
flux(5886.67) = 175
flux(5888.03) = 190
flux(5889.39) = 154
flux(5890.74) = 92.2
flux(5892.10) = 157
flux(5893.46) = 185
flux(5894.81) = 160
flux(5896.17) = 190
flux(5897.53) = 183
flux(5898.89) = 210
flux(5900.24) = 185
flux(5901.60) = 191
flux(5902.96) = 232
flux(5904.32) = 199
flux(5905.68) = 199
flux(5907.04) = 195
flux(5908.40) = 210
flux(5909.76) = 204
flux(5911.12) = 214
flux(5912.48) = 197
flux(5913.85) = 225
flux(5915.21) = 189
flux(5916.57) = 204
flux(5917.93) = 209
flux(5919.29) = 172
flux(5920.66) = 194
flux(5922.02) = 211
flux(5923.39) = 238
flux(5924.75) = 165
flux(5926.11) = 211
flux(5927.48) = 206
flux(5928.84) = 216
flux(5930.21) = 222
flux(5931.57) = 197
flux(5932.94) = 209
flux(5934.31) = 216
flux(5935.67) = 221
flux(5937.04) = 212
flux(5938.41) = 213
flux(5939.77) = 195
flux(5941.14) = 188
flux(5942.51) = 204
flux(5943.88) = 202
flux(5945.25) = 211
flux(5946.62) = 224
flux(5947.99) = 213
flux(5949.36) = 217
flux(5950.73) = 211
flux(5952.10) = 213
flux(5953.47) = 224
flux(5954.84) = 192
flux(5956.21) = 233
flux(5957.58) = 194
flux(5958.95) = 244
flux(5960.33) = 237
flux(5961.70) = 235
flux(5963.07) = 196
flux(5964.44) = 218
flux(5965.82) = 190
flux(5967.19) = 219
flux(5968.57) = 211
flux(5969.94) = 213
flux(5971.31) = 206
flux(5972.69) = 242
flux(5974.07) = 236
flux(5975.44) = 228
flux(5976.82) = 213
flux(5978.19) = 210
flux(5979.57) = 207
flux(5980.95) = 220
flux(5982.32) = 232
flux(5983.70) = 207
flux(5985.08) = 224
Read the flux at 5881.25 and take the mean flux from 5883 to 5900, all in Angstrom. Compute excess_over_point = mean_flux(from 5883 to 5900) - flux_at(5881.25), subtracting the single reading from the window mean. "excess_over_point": -41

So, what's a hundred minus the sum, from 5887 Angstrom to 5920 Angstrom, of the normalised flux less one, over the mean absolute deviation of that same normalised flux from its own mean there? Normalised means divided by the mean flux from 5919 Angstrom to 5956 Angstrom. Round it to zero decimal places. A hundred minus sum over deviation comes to 123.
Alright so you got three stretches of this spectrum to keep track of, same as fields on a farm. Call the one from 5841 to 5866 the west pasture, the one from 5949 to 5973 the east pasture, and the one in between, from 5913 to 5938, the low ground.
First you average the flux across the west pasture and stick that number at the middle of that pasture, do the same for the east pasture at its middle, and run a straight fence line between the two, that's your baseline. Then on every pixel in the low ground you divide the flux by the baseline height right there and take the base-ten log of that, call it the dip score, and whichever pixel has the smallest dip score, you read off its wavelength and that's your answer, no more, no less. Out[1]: 5924.75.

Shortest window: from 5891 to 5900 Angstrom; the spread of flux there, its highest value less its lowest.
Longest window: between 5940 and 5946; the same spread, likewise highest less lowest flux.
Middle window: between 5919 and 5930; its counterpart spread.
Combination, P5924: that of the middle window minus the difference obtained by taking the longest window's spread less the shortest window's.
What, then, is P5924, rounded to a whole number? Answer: 103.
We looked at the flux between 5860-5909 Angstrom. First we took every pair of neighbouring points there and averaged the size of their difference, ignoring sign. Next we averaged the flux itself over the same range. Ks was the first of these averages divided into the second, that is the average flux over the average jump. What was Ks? 9.0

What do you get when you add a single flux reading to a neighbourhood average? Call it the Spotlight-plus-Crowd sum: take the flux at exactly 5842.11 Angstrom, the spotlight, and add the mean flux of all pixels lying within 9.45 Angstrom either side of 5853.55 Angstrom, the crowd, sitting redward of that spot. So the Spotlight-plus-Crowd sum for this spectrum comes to 448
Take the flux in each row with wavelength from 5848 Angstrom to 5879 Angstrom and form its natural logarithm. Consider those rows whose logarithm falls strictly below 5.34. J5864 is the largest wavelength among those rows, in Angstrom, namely 5871.78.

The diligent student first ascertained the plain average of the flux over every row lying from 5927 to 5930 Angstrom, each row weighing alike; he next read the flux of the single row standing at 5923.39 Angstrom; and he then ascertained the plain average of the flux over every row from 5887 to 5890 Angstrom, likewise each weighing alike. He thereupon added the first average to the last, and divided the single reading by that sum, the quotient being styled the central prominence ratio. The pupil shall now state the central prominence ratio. 0.62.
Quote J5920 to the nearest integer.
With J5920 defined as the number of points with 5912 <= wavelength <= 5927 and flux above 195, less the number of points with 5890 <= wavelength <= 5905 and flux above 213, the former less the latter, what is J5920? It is 6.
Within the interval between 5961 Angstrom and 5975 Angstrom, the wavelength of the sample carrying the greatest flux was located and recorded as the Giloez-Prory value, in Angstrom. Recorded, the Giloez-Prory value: 5972.69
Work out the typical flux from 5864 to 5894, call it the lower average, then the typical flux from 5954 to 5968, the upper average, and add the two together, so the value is 411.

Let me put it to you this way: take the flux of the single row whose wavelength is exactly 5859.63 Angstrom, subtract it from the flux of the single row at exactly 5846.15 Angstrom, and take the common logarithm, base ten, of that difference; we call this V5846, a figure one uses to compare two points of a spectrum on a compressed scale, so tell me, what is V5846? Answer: 1.51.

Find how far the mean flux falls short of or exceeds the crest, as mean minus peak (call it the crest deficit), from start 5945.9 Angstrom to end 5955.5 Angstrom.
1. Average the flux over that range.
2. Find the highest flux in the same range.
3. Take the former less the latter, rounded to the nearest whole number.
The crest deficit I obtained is -11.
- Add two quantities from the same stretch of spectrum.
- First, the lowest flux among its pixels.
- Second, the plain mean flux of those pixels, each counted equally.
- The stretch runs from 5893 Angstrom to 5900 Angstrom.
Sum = 346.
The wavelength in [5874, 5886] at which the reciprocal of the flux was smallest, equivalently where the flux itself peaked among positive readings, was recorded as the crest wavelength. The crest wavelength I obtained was 5875.84 Angstrom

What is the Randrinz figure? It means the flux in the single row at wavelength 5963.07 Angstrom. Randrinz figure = 196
